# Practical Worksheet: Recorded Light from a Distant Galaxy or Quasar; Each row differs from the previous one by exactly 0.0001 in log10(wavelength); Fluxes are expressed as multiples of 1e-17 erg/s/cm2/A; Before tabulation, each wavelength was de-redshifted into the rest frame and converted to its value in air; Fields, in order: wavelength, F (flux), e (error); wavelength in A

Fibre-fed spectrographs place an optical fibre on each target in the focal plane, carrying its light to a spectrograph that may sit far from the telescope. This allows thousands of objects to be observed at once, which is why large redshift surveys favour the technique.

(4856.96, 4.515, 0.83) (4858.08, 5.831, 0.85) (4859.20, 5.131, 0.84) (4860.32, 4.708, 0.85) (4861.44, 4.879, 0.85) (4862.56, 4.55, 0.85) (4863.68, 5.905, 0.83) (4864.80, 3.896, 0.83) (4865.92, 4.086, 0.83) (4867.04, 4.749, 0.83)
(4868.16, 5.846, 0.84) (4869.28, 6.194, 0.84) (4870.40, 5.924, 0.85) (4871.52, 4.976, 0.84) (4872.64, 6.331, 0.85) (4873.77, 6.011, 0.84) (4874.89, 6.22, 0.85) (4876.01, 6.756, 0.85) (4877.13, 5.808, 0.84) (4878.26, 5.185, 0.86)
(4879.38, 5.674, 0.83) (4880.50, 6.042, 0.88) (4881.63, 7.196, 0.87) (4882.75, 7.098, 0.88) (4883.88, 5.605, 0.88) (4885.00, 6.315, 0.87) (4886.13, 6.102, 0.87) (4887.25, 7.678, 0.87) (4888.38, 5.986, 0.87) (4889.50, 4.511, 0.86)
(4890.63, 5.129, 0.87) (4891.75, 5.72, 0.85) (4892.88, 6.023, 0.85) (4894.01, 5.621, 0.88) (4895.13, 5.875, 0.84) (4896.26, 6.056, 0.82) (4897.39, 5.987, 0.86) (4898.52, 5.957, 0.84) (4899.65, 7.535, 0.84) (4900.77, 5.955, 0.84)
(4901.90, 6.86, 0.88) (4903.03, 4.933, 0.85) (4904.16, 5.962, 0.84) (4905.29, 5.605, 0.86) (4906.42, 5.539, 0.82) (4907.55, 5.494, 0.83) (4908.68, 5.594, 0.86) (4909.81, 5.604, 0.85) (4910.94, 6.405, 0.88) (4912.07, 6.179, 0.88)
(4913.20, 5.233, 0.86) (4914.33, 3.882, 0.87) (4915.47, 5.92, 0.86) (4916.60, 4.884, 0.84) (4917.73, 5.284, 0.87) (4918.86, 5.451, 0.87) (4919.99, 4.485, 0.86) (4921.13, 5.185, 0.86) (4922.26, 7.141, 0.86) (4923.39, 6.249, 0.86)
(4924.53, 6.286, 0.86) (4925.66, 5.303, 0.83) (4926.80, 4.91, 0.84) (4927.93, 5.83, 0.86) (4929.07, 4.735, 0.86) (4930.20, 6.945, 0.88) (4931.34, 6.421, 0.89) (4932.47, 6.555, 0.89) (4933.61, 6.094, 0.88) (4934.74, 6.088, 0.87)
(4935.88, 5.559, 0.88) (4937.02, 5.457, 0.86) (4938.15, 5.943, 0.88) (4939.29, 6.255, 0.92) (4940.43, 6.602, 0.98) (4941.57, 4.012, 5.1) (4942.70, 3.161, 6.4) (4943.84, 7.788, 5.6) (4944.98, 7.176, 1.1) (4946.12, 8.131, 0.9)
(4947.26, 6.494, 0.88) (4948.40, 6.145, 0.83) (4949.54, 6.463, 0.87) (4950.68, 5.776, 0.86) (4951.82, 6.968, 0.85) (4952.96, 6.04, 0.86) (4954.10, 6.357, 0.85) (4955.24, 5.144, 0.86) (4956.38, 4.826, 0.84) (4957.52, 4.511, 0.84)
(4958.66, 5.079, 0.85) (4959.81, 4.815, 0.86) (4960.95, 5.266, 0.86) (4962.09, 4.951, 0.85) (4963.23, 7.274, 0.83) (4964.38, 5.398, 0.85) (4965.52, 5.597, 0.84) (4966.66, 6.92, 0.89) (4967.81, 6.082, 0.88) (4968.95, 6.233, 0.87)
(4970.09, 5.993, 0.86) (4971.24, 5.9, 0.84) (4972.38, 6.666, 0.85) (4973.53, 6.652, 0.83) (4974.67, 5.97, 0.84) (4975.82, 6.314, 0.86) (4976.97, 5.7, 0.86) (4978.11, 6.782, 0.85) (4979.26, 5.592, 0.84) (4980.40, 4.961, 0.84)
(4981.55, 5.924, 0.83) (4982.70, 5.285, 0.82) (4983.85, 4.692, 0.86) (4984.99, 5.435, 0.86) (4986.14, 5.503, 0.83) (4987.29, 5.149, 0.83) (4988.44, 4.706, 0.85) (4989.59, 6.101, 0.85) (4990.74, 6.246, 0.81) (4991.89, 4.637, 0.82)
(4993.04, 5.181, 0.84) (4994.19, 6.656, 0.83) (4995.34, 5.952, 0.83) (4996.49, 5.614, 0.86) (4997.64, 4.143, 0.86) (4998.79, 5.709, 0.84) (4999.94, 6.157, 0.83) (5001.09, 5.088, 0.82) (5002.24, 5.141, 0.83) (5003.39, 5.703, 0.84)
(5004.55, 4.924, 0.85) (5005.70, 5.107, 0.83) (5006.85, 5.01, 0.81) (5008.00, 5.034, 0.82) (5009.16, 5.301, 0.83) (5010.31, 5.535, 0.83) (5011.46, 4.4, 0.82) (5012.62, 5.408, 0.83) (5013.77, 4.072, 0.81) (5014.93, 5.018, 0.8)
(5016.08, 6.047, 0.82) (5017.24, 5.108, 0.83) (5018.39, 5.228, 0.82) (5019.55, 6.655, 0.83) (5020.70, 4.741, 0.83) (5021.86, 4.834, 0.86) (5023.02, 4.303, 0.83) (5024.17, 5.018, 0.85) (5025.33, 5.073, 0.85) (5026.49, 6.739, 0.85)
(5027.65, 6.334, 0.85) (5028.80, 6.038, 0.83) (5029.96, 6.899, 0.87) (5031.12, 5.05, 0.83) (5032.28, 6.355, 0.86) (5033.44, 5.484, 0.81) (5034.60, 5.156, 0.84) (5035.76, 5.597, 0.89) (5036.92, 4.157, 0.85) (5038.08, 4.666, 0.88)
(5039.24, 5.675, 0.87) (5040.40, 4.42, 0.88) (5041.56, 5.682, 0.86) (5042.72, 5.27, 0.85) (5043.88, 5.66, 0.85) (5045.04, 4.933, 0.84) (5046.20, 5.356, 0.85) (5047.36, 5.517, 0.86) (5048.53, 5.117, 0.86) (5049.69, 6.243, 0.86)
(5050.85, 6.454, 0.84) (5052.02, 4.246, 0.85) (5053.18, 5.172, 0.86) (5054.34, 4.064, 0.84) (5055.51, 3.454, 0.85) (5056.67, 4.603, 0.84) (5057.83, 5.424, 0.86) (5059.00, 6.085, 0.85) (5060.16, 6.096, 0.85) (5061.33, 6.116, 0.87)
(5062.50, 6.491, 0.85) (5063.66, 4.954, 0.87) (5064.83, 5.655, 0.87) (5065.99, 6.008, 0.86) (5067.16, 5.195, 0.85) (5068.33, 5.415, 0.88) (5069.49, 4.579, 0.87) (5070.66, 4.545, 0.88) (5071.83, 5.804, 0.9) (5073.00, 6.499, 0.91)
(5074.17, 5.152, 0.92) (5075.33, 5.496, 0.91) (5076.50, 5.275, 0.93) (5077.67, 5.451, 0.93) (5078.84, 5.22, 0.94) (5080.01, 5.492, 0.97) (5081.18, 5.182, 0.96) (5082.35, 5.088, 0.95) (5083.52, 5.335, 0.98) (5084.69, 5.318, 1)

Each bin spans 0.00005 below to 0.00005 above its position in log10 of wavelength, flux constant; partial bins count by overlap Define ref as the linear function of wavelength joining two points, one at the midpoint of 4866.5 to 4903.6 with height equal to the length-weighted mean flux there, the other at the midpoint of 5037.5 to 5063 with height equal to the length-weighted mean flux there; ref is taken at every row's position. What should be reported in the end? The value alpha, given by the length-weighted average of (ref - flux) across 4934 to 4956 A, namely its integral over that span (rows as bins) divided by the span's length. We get -0.3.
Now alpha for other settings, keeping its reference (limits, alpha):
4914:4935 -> 0.2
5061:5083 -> -0.2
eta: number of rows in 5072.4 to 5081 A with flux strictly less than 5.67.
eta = 6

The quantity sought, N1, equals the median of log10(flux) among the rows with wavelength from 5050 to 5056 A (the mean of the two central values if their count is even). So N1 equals 0.63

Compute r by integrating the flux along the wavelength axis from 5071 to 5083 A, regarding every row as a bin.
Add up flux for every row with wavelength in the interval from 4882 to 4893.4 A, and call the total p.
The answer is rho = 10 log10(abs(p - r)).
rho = 7.1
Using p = 60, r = 65.4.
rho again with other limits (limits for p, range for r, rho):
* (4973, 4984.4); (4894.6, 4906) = 10.5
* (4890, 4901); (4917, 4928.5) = 6.6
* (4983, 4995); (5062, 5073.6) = 9.8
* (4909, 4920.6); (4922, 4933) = 11.0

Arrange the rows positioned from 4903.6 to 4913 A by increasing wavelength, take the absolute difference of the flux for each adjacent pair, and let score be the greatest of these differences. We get 0.8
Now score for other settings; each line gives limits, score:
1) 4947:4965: 2.3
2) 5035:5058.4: 2.2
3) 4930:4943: 2.6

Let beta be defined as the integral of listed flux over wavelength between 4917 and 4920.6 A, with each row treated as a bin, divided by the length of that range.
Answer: 5.1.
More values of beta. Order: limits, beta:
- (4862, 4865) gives 4.9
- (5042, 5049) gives 5.3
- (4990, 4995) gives 5.7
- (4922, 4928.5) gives 5.9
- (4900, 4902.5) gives 6.5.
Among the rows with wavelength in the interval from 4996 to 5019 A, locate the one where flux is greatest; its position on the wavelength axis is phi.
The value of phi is 4999.94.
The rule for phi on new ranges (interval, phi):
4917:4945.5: 4943.84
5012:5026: 5019.55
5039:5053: 5050.85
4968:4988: 4978.11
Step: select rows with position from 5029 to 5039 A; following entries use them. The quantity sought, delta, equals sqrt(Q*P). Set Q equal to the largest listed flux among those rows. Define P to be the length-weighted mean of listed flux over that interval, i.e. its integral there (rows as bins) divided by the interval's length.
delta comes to 6.13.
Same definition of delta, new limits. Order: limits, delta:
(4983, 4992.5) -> 5.76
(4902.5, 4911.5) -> 6.01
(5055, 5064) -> 5.94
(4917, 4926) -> 6.36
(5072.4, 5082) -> 5.96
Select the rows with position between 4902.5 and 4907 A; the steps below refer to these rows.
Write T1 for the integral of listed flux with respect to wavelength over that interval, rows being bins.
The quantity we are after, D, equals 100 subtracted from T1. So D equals -75.2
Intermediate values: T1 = 25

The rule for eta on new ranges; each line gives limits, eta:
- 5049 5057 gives 5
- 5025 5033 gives 2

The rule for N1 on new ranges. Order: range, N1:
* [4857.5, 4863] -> 0.69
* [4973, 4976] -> 0.80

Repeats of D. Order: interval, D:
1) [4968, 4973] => -69.0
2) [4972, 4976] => -74.4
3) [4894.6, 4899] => -73.8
